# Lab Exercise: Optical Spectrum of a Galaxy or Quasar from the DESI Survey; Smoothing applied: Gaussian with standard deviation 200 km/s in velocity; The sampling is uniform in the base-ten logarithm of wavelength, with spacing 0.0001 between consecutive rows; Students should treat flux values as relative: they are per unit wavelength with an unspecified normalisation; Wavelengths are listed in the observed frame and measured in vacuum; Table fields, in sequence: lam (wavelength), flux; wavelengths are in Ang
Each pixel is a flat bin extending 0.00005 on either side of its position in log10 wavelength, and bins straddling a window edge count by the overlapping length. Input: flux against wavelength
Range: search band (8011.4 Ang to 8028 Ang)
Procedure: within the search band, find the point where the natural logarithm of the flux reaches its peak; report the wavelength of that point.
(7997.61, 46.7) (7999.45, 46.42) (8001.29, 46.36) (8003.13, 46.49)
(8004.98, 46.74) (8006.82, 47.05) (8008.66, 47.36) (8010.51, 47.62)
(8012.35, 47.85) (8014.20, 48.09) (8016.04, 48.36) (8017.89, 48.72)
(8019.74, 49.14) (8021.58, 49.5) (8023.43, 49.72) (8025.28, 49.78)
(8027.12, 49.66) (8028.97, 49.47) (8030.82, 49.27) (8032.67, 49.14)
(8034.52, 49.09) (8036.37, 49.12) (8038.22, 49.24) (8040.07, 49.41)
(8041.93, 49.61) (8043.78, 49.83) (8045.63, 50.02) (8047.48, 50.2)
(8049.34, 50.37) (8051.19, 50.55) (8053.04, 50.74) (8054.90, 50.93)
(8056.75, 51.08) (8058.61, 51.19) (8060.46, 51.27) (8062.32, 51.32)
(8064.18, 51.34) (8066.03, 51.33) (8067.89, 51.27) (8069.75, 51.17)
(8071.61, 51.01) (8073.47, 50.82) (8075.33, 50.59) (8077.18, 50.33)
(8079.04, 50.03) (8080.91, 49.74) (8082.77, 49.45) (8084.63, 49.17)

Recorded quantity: 8025.28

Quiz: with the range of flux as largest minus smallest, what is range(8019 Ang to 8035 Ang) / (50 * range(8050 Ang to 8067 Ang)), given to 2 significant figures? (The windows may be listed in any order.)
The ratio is 0.017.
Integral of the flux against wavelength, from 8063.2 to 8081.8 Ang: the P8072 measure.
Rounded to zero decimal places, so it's 944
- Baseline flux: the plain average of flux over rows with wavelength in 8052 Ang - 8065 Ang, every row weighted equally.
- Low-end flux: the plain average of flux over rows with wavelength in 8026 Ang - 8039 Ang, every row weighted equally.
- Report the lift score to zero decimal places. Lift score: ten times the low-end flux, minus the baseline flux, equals 442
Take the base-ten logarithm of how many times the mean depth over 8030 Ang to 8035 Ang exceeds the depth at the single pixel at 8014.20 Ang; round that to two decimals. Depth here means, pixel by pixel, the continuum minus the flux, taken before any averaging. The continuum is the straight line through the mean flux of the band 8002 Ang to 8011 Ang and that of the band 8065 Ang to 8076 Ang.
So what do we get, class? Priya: -0.06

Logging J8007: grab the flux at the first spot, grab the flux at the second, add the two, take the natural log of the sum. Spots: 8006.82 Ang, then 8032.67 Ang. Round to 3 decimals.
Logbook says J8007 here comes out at 4.566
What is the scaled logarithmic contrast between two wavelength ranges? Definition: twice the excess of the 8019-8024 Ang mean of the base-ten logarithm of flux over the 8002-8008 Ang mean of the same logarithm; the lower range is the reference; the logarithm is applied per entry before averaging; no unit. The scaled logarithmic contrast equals 0.05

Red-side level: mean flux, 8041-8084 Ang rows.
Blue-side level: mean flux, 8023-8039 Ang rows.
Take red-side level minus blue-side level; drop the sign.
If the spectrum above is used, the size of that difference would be 1.2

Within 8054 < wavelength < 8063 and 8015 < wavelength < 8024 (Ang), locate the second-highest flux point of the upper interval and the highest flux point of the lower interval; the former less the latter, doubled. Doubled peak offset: 3.1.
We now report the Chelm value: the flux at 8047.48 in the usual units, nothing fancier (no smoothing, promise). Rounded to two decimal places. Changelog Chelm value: 50.20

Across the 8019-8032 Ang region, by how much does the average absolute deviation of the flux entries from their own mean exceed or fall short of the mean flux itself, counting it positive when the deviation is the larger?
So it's -49.3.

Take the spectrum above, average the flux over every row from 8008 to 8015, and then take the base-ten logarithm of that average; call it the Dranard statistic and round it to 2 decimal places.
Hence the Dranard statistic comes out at 1.68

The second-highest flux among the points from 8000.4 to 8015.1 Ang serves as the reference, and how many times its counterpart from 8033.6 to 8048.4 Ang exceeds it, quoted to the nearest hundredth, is 1.05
